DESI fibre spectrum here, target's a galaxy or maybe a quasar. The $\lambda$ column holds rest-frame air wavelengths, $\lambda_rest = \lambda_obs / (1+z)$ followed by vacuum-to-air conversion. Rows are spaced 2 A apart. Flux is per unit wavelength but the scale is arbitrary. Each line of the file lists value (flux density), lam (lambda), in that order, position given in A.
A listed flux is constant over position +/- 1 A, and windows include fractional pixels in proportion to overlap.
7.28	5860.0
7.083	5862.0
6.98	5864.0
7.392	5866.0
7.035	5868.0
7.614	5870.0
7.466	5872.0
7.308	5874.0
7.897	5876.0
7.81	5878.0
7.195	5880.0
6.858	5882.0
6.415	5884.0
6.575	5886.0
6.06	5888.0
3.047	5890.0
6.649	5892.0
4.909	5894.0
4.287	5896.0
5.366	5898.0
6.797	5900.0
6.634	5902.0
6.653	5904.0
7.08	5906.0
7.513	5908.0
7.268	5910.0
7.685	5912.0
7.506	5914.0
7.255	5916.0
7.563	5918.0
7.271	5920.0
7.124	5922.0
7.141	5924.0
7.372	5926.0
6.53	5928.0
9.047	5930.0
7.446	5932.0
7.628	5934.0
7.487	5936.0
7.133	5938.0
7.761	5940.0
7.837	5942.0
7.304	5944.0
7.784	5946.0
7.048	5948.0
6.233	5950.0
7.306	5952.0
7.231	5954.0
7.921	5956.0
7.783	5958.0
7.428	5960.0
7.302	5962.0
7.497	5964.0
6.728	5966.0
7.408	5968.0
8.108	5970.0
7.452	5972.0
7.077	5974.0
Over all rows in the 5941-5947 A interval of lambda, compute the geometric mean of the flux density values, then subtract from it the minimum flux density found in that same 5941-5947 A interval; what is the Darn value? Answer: 0.33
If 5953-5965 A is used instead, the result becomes 0.29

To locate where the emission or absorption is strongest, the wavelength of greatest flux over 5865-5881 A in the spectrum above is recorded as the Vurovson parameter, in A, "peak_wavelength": 5876.0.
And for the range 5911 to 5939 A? 5930.0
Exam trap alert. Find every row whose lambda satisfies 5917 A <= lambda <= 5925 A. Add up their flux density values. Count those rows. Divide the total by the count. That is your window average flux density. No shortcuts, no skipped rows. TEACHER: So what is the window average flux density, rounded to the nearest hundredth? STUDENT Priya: 7.27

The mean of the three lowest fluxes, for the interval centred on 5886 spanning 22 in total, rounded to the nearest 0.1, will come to 4.1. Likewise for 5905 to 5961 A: 6.6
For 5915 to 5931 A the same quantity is 6.9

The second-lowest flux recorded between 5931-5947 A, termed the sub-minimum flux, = 7.304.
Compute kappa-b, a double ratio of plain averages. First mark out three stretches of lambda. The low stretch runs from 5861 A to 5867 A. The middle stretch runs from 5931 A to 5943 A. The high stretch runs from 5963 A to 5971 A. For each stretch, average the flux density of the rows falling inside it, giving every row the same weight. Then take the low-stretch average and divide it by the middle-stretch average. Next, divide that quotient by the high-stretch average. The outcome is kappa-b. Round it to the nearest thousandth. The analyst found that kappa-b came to 0.127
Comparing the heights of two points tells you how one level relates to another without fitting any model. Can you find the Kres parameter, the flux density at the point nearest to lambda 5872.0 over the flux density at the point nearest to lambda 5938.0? 1.05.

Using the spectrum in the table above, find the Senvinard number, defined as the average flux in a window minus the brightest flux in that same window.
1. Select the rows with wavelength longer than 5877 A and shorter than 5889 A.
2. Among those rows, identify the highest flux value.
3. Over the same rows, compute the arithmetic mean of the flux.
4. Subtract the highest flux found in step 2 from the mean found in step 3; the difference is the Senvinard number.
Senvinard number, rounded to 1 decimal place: -1.0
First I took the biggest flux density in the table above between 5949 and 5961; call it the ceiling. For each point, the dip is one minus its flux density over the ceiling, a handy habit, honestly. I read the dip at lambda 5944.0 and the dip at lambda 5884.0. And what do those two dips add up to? 0.27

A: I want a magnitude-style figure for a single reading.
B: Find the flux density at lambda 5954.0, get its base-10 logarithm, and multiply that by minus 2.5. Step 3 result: -2.15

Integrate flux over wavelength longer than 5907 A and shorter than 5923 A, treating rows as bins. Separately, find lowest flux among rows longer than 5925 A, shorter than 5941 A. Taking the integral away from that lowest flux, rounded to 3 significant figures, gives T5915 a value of -112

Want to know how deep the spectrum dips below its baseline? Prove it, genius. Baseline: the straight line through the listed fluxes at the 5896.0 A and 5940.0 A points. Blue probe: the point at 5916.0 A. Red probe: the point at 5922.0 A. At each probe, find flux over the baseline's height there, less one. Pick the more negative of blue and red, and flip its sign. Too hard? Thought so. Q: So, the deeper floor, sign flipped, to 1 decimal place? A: -0.1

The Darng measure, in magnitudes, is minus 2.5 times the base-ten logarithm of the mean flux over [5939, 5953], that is -2.16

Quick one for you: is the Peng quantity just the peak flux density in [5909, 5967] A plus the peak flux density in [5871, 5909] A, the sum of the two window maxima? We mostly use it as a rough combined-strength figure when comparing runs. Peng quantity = 16.9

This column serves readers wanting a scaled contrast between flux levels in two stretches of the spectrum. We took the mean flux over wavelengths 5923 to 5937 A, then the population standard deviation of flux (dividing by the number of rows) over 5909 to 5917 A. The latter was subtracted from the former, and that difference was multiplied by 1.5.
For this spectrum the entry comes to 11.0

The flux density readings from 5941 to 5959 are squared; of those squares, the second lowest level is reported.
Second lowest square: 50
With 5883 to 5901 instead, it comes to 18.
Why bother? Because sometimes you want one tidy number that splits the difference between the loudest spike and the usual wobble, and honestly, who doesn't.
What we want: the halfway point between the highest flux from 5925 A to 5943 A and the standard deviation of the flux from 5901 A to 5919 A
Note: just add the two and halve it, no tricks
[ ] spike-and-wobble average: 4.7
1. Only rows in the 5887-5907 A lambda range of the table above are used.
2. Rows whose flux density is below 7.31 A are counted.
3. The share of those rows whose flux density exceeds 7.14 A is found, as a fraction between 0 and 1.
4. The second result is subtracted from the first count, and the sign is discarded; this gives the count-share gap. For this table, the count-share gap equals 10.0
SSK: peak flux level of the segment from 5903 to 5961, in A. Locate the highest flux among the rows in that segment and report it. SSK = 9.047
